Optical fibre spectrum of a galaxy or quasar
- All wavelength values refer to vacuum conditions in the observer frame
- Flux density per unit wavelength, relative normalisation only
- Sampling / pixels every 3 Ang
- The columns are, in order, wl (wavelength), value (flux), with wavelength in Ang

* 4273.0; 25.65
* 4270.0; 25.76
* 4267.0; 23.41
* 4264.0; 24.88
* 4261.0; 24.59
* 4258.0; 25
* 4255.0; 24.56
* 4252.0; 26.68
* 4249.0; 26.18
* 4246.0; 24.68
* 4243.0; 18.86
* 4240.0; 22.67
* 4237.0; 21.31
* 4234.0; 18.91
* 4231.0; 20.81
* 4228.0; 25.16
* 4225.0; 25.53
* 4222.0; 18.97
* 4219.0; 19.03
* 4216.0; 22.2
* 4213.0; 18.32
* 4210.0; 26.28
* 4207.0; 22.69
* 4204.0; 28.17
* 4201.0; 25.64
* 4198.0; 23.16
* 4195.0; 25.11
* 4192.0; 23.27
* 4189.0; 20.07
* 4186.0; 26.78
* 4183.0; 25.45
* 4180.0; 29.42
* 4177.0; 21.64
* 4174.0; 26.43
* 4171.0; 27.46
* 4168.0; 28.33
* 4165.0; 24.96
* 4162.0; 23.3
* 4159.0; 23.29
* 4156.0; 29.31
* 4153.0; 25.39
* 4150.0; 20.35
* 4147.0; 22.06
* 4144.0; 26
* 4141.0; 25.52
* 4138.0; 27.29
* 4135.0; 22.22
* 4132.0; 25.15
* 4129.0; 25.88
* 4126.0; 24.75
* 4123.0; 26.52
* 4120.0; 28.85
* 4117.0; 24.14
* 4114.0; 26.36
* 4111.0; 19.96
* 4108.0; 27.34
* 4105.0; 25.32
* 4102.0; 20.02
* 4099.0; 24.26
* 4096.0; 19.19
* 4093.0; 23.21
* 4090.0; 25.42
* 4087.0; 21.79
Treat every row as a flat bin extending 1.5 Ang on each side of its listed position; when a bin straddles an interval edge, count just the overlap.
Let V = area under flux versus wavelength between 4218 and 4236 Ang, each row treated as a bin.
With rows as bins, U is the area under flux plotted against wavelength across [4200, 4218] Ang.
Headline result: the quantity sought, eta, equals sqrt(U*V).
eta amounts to 406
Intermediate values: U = 427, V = 386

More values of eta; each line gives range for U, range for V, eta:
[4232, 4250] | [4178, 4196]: 421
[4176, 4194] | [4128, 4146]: 448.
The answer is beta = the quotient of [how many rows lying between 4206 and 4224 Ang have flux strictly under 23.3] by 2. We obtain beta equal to 2.5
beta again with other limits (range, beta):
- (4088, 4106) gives 1.5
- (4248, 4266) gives 0.0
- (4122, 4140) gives 0.5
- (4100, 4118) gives 1.0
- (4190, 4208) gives 1.5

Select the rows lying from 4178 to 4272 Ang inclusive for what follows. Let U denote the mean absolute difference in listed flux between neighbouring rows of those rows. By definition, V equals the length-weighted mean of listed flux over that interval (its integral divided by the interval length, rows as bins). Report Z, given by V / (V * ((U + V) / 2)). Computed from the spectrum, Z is 0.076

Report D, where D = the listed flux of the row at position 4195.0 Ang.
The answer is 25.11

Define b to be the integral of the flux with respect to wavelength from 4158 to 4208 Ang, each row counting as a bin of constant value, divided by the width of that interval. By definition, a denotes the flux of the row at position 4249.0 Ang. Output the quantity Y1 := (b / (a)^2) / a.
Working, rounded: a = 26.18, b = 25.1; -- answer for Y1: 0.0014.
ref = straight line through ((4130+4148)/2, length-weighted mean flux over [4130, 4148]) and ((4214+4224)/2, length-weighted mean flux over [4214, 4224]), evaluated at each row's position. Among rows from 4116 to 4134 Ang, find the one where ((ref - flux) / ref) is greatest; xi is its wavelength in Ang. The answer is 4117.0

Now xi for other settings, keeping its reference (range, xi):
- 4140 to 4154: 4150.0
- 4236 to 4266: 4243.0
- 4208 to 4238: 4213.0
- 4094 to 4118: 4096.0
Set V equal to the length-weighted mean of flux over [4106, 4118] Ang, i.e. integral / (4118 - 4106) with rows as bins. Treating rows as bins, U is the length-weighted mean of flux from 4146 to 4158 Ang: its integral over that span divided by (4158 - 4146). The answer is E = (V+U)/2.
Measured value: 24.4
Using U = 24.3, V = 24.5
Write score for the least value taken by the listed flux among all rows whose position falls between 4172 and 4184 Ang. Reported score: 21.64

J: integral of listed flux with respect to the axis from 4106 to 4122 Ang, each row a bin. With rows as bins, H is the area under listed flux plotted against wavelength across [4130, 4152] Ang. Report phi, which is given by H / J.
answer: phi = 1.31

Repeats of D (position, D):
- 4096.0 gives 19.19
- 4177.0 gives 21.64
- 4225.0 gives 25.53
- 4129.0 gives 25.88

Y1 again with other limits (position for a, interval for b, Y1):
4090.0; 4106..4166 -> 0.0015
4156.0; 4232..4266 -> 0.0009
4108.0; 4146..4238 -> 0.0012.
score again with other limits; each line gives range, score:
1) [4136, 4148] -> 22.06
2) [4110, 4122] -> 19.96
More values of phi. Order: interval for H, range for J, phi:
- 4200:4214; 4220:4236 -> 0.98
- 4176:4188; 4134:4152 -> 0.72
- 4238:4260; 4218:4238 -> 1.23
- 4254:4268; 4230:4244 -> 1.19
